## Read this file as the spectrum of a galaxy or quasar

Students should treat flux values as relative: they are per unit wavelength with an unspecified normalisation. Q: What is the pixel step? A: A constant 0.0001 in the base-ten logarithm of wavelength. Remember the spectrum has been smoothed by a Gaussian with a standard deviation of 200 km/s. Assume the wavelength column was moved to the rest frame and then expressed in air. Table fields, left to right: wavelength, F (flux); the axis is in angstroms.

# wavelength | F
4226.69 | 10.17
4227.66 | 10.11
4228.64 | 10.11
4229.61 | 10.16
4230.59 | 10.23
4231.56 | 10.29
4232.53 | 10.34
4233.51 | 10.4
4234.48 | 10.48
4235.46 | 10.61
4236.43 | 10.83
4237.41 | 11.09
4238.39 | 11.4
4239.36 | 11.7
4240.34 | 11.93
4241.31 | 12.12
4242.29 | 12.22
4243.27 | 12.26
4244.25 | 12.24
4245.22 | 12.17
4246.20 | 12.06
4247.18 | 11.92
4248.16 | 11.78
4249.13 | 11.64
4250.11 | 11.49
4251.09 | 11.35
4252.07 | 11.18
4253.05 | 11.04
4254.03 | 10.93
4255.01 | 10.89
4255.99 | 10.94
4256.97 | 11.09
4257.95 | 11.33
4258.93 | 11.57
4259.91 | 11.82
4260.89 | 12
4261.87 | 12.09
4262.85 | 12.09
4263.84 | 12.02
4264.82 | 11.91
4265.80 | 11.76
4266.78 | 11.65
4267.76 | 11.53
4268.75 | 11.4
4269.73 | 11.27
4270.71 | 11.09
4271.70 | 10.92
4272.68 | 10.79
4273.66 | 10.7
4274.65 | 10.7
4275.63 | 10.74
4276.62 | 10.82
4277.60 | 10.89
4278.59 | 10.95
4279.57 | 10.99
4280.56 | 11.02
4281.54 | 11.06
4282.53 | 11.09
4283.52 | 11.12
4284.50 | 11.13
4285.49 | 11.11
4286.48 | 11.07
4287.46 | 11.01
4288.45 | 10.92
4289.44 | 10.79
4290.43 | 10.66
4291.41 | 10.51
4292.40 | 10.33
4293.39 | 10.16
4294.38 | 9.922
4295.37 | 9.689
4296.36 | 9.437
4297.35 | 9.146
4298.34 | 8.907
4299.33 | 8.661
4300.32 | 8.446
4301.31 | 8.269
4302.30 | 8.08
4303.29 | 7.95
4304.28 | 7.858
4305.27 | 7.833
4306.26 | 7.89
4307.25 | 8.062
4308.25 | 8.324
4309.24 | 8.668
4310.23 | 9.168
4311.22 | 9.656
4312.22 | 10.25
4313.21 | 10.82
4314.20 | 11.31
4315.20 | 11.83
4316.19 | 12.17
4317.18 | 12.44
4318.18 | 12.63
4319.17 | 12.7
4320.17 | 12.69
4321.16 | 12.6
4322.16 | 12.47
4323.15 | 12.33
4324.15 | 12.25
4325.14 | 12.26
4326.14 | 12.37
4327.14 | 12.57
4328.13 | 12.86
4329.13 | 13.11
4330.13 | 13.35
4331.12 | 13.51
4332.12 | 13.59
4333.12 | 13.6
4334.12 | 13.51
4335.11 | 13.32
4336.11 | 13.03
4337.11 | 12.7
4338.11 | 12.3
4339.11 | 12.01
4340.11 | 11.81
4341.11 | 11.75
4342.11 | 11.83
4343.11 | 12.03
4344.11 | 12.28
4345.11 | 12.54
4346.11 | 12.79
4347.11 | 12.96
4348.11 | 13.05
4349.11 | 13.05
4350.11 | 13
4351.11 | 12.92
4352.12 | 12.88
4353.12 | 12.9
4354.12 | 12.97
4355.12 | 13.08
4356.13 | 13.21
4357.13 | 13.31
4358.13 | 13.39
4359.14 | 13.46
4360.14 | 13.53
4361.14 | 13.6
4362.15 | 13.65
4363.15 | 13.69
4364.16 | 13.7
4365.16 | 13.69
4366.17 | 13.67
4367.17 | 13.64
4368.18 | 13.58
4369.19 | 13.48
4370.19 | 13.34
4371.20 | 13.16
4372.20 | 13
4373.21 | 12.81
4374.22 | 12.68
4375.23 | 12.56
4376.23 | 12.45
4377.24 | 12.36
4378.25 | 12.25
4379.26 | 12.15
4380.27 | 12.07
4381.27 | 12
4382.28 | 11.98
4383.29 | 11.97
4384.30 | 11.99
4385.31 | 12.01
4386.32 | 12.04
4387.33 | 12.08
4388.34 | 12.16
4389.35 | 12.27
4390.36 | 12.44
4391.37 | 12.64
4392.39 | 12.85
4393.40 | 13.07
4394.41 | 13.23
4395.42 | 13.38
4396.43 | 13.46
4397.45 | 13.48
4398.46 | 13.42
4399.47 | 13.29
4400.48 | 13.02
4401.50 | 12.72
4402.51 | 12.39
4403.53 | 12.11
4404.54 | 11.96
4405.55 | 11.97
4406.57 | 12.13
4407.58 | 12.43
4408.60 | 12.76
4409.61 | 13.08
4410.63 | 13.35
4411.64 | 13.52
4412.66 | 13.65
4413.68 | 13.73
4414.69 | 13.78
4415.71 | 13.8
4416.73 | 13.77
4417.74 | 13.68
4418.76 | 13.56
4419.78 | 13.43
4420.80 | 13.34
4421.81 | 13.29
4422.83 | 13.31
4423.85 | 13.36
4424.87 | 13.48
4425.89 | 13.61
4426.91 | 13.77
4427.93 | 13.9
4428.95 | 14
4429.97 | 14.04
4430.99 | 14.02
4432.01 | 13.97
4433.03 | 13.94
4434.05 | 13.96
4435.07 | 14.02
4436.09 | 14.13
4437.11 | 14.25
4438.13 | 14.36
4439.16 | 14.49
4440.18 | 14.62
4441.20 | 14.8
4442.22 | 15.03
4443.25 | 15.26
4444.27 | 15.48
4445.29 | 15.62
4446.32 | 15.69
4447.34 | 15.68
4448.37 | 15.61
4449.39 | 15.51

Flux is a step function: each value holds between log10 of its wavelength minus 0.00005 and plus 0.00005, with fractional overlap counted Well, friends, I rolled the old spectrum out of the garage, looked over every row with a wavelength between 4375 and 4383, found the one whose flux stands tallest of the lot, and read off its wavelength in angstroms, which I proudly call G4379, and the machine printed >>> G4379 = 4375.23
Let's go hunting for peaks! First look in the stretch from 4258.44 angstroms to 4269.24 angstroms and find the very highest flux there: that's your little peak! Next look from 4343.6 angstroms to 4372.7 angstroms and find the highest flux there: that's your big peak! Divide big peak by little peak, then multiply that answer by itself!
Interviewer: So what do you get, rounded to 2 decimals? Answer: 1.28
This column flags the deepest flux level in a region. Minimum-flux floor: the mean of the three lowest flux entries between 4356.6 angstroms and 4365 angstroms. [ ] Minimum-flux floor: 13.4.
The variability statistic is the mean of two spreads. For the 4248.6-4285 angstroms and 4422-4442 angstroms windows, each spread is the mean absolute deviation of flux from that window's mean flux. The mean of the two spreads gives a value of 0.32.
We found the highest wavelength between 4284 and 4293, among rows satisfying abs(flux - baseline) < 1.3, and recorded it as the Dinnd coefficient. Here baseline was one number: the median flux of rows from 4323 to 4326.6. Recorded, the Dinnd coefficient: 4287.46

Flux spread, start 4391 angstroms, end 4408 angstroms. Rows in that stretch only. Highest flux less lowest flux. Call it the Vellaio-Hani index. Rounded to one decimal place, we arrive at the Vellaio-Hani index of 1.5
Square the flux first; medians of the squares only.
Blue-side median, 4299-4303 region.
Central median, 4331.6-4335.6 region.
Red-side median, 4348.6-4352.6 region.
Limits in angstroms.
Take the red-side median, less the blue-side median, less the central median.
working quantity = -85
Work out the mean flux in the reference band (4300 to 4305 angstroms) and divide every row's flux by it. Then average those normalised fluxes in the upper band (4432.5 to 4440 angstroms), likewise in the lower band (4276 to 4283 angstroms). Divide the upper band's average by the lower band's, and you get 1.29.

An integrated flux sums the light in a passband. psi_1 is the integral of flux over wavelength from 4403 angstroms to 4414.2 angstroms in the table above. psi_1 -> 143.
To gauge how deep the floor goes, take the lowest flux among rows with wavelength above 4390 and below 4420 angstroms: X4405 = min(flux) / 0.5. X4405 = 23.9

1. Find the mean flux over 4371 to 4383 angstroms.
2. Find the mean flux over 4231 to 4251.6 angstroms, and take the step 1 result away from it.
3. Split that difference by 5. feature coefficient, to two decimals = -0.20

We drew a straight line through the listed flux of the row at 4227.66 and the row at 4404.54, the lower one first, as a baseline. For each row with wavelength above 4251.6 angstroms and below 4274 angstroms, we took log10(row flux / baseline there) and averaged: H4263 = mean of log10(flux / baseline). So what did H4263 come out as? 0.036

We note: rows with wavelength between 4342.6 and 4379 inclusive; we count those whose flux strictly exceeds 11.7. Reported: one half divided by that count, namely 0.014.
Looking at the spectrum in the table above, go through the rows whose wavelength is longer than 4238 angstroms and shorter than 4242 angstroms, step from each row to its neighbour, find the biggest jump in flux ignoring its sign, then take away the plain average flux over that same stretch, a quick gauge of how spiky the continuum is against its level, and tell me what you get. -11.5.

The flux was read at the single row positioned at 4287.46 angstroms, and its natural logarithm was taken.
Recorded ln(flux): 2.40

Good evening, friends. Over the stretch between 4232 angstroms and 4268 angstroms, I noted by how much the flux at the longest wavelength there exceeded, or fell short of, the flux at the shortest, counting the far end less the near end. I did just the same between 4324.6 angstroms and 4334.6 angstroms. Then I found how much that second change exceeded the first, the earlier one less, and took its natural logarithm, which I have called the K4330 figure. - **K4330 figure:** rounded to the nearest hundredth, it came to -2.81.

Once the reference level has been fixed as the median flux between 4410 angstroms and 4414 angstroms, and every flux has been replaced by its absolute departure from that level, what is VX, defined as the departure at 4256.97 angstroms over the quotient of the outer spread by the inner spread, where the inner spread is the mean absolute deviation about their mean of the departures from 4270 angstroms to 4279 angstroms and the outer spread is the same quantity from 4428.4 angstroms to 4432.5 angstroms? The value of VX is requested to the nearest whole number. 12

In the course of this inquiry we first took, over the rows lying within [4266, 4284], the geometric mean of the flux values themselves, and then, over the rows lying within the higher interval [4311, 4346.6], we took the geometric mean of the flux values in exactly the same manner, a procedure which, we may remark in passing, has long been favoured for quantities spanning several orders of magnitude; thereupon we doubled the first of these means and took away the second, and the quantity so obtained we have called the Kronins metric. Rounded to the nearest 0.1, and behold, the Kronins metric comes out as 9.7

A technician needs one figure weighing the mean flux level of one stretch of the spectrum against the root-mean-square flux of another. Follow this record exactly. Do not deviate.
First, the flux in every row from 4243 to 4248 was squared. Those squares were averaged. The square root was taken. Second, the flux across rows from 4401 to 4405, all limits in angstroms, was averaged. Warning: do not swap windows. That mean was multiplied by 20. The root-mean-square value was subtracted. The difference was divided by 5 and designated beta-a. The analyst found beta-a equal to 46.8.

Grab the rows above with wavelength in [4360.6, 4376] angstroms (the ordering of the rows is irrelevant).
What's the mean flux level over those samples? 13.3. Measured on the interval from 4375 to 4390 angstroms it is 12.2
